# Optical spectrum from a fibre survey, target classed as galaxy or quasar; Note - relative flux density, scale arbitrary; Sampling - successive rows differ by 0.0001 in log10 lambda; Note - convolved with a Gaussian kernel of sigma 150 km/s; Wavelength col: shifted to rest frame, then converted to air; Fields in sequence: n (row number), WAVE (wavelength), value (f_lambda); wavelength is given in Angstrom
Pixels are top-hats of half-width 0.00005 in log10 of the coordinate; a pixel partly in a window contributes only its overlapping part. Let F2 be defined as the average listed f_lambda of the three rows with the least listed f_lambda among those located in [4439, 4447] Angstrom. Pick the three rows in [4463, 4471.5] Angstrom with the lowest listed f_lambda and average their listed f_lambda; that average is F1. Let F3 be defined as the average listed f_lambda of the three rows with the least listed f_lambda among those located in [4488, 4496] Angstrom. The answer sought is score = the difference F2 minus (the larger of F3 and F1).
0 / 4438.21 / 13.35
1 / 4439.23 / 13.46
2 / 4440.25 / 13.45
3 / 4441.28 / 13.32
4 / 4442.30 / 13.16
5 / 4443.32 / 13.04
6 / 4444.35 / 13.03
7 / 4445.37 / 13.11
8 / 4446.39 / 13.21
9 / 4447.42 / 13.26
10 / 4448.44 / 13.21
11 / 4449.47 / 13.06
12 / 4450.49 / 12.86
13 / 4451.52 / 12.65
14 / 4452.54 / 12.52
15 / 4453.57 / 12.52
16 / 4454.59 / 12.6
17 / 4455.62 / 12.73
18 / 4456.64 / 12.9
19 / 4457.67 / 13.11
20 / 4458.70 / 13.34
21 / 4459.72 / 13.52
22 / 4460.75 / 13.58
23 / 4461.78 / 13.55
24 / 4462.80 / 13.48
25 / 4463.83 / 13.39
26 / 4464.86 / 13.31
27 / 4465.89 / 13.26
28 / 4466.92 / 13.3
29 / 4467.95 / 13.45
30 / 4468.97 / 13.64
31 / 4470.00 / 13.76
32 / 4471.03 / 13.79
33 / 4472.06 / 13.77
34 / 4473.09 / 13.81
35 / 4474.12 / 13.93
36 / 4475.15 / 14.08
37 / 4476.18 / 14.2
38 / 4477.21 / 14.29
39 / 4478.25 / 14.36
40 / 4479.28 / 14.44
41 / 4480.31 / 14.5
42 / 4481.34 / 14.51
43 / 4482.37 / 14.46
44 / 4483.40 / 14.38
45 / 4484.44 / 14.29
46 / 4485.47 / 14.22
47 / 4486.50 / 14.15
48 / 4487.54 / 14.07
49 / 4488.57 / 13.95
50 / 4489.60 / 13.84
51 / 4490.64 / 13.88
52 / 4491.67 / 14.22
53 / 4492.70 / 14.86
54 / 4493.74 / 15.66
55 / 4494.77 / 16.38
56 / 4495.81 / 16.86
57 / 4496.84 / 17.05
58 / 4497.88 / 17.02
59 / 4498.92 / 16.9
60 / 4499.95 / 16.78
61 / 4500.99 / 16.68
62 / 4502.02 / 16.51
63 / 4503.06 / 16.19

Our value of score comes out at -0.83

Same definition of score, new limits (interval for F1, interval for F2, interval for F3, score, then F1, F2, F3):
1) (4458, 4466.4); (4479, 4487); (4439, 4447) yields 0.92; 13.3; 14.2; 13.1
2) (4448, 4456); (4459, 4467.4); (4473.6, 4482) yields -0.78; 12.5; 13.3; 14.1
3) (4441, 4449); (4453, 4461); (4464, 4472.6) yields -0.67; 13.1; 12.6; 13.3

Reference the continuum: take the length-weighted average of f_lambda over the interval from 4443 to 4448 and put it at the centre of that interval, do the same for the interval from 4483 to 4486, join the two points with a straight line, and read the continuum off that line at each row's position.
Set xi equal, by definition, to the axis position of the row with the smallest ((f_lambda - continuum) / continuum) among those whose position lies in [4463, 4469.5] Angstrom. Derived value 4465.89 Angstrom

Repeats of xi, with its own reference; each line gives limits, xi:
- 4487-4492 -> 4489.60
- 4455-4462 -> 4455.62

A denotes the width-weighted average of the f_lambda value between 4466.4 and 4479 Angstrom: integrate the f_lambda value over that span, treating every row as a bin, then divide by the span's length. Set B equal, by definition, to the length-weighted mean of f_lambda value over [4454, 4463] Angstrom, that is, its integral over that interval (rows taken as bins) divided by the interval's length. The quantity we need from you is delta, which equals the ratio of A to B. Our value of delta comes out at 1.05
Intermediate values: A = 13.9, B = 13.2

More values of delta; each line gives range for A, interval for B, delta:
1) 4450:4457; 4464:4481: 0.91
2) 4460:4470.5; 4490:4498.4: 0.86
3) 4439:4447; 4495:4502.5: 0.79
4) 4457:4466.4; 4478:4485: 0.93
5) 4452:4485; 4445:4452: 1.05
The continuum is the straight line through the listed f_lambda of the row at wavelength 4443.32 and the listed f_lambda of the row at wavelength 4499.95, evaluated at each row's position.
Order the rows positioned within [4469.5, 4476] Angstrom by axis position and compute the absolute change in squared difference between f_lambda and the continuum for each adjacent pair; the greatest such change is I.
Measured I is 0.20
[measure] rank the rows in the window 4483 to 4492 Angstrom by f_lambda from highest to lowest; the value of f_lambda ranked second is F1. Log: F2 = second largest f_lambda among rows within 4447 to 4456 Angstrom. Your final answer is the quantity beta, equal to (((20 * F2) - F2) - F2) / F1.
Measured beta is 17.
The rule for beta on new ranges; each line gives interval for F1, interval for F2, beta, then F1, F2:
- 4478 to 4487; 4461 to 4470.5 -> 17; 14.5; 13.64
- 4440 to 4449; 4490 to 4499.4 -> 23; 13.32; 17.02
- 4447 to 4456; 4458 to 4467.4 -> 18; 13.21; 13.55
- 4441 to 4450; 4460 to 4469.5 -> 18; 13.26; 13.58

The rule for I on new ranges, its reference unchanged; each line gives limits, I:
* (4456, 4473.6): 0.32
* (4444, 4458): 0.44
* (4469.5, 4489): 0.75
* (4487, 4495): 1.98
